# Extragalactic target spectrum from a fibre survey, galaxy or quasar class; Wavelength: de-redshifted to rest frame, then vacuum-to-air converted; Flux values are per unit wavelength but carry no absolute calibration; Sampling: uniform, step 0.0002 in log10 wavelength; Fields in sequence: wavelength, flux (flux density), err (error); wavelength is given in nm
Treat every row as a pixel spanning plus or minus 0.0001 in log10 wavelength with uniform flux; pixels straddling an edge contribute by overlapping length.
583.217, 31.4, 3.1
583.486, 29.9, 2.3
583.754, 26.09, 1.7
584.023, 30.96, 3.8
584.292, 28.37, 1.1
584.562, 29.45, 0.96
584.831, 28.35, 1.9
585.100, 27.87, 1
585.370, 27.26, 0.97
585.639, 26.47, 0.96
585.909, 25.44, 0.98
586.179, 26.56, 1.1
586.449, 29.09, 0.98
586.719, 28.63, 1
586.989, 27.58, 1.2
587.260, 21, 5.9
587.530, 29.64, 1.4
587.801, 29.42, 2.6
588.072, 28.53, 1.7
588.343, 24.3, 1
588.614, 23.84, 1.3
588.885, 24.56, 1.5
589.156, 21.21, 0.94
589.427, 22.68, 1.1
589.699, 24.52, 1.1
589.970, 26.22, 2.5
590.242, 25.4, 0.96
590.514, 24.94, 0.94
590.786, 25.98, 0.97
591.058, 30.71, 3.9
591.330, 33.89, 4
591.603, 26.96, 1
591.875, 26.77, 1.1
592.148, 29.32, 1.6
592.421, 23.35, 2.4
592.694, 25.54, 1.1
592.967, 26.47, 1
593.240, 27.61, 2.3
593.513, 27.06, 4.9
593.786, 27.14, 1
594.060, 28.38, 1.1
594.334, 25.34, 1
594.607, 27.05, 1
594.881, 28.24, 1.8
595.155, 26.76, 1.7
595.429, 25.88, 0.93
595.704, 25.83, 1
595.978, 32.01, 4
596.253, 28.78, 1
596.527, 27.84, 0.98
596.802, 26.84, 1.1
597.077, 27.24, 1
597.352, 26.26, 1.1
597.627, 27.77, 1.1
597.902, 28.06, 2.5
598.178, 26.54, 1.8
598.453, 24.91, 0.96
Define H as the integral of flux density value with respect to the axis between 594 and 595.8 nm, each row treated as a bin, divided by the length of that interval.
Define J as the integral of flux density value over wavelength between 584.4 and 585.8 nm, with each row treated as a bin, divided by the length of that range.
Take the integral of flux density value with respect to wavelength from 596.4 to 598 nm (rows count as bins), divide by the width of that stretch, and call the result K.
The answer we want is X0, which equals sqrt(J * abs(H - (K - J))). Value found 27.5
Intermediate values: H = 26.7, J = 27.8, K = 27.3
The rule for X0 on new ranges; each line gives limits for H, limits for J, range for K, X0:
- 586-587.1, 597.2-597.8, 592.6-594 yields 27.6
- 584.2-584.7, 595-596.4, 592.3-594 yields 29.1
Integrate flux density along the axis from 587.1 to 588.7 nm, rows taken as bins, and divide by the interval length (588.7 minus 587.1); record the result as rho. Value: 26.2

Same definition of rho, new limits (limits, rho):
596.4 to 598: 27.3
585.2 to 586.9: 27.3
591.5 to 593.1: 26.4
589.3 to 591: 25.2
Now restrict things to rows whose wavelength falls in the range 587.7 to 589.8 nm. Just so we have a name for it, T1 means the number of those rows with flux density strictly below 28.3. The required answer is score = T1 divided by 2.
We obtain 3.0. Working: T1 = 6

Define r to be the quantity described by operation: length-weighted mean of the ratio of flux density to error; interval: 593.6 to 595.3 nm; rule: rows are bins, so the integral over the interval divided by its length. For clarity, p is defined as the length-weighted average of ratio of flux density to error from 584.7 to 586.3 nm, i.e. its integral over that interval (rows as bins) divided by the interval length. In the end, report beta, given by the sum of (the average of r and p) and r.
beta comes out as 46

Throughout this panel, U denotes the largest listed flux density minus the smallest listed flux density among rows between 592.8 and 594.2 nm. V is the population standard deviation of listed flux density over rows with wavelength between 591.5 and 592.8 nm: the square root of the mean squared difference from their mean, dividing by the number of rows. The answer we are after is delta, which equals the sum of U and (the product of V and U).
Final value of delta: 6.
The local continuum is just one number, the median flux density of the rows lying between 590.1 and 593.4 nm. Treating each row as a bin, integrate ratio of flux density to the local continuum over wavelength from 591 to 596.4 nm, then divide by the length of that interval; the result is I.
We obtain 1.04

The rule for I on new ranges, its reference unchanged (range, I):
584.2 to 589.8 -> 0.99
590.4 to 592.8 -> 1.03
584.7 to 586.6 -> 1.03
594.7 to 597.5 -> 1.04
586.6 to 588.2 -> 1.03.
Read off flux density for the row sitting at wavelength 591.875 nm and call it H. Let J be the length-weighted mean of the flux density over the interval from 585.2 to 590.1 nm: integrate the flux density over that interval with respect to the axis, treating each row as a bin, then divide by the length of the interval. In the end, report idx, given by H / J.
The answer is 1.03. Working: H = 26.77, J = 26.0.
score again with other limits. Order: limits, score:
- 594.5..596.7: 3.0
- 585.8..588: 2.0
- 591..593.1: 2.5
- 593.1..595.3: 3.5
